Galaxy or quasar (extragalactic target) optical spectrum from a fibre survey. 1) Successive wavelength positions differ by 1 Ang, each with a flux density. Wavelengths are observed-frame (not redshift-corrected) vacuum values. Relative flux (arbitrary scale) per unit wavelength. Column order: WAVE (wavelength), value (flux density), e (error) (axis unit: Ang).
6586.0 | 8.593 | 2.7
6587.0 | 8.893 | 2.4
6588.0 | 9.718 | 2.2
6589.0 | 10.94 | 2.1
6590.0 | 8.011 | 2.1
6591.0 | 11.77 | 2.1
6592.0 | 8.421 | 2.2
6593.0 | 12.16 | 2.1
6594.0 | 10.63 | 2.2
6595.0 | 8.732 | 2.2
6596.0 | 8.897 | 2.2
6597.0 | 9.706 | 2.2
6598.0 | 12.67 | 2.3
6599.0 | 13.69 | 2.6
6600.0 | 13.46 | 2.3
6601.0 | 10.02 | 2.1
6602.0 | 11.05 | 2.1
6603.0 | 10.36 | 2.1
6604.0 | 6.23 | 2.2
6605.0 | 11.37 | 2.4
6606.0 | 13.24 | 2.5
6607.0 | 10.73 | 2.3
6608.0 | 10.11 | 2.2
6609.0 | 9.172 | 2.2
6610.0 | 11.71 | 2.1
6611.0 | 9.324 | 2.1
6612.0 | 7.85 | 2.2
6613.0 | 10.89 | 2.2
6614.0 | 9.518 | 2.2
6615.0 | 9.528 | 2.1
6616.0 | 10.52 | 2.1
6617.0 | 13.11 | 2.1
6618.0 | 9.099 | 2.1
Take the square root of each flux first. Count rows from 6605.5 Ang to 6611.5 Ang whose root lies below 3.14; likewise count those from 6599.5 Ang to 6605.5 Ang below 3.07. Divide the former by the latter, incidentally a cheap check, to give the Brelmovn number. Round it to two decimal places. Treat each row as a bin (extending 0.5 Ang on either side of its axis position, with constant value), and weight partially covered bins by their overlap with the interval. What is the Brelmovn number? 2.00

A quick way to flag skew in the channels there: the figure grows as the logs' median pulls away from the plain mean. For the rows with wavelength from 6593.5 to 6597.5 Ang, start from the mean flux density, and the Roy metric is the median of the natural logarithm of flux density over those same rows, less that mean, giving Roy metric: -7.3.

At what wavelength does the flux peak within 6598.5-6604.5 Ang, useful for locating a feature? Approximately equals 6599.0 Ang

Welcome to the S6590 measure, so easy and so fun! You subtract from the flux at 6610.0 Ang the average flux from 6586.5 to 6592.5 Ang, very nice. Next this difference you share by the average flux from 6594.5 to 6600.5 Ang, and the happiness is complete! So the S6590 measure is 0.19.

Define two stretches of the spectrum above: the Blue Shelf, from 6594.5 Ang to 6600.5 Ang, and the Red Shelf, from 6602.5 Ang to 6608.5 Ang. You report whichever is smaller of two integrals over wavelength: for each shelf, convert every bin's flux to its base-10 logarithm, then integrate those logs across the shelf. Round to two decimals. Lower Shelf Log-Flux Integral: 6.02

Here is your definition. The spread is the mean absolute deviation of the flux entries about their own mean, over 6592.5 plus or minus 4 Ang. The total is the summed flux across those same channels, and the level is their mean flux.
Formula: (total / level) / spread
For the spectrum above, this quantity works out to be 5.6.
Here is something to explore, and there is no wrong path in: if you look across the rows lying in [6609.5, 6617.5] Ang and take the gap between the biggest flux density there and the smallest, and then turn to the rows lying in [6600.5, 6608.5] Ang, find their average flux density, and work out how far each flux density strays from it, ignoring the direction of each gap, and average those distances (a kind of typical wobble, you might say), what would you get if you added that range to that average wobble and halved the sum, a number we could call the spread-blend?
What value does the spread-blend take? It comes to 3.2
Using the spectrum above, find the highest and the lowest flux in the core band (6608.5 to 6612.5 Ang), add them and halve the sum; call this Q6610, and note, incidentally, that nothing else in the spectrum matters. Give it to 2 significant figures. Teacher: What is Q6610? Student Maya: 9.8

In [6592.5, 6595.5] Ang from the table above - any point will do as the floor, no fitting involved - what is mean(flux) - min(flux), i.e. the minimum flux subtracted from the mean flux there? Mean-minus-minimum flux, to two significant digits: 1.8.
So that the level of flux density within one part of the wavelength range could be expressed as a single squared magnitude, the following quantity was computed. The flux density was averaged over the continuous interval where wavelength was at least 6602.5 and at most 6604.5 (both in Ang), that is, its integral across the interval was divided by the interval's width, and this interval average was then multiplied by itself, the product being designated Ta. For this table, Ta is 69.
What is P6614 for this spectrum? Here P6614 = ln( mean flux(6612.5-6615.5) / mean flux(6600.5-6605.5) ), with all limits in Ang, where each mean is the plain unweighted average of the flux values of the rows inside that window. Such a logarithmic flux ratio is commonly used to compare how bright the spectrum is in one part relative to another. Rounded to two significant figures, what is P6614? 0.017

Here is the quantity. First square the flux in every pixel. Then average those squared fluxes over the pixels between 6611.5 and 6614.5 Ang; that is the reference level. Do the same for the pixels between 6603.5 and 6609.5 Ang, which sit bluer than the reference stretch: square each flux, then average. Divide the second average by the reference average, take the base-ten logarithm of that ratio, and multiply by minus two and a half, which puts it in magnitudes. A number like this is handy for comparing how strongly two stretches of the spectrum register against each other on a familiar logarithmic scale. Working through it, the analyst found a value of -0.19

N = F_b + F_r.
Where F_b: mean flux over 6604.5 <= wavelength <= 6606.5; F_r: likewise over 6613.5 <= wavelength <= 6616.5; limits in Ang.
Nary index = 22.2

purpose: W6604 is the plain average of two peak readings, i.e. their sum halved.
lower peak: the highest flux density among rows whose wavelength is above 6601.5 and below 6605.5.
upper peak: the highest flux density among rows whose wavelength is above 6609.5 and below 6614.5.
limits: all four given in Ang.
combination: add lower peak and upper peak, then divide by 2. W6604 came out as 11.5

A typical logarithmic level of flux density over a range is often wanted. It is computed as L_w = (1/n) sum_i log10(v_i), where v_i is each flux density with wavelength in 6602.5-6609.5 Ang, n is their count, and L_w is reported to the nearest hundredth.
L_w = 1.00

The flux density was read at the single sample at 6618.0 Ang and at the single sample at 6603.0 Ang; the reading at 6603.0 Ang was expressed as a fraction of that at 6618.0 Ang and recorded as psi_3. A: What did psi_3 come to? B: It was 1.14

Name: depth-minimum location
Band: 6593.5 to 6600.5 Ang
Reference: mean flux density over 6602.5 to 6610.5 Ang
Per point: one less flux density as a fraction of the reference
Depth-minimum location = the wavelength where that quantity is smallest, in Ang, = 6599.0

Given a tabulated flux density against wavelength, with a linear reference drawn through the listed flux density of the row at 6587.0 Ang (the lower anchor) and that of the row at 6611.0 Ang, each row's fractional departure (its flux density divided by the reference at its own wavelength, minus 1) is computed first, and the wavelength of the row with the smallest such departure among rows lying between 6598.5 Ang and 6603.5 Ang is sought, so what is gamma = 6601.0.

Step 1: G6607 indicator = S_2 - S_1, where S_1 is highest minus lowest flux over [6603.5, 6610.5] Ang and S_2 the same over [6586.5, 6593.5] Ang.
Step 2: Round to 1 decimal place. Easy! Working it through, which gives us -2.9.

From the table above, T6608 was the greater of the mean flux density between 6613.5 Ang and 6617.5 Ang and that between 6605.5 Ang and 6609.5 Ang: 10.81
